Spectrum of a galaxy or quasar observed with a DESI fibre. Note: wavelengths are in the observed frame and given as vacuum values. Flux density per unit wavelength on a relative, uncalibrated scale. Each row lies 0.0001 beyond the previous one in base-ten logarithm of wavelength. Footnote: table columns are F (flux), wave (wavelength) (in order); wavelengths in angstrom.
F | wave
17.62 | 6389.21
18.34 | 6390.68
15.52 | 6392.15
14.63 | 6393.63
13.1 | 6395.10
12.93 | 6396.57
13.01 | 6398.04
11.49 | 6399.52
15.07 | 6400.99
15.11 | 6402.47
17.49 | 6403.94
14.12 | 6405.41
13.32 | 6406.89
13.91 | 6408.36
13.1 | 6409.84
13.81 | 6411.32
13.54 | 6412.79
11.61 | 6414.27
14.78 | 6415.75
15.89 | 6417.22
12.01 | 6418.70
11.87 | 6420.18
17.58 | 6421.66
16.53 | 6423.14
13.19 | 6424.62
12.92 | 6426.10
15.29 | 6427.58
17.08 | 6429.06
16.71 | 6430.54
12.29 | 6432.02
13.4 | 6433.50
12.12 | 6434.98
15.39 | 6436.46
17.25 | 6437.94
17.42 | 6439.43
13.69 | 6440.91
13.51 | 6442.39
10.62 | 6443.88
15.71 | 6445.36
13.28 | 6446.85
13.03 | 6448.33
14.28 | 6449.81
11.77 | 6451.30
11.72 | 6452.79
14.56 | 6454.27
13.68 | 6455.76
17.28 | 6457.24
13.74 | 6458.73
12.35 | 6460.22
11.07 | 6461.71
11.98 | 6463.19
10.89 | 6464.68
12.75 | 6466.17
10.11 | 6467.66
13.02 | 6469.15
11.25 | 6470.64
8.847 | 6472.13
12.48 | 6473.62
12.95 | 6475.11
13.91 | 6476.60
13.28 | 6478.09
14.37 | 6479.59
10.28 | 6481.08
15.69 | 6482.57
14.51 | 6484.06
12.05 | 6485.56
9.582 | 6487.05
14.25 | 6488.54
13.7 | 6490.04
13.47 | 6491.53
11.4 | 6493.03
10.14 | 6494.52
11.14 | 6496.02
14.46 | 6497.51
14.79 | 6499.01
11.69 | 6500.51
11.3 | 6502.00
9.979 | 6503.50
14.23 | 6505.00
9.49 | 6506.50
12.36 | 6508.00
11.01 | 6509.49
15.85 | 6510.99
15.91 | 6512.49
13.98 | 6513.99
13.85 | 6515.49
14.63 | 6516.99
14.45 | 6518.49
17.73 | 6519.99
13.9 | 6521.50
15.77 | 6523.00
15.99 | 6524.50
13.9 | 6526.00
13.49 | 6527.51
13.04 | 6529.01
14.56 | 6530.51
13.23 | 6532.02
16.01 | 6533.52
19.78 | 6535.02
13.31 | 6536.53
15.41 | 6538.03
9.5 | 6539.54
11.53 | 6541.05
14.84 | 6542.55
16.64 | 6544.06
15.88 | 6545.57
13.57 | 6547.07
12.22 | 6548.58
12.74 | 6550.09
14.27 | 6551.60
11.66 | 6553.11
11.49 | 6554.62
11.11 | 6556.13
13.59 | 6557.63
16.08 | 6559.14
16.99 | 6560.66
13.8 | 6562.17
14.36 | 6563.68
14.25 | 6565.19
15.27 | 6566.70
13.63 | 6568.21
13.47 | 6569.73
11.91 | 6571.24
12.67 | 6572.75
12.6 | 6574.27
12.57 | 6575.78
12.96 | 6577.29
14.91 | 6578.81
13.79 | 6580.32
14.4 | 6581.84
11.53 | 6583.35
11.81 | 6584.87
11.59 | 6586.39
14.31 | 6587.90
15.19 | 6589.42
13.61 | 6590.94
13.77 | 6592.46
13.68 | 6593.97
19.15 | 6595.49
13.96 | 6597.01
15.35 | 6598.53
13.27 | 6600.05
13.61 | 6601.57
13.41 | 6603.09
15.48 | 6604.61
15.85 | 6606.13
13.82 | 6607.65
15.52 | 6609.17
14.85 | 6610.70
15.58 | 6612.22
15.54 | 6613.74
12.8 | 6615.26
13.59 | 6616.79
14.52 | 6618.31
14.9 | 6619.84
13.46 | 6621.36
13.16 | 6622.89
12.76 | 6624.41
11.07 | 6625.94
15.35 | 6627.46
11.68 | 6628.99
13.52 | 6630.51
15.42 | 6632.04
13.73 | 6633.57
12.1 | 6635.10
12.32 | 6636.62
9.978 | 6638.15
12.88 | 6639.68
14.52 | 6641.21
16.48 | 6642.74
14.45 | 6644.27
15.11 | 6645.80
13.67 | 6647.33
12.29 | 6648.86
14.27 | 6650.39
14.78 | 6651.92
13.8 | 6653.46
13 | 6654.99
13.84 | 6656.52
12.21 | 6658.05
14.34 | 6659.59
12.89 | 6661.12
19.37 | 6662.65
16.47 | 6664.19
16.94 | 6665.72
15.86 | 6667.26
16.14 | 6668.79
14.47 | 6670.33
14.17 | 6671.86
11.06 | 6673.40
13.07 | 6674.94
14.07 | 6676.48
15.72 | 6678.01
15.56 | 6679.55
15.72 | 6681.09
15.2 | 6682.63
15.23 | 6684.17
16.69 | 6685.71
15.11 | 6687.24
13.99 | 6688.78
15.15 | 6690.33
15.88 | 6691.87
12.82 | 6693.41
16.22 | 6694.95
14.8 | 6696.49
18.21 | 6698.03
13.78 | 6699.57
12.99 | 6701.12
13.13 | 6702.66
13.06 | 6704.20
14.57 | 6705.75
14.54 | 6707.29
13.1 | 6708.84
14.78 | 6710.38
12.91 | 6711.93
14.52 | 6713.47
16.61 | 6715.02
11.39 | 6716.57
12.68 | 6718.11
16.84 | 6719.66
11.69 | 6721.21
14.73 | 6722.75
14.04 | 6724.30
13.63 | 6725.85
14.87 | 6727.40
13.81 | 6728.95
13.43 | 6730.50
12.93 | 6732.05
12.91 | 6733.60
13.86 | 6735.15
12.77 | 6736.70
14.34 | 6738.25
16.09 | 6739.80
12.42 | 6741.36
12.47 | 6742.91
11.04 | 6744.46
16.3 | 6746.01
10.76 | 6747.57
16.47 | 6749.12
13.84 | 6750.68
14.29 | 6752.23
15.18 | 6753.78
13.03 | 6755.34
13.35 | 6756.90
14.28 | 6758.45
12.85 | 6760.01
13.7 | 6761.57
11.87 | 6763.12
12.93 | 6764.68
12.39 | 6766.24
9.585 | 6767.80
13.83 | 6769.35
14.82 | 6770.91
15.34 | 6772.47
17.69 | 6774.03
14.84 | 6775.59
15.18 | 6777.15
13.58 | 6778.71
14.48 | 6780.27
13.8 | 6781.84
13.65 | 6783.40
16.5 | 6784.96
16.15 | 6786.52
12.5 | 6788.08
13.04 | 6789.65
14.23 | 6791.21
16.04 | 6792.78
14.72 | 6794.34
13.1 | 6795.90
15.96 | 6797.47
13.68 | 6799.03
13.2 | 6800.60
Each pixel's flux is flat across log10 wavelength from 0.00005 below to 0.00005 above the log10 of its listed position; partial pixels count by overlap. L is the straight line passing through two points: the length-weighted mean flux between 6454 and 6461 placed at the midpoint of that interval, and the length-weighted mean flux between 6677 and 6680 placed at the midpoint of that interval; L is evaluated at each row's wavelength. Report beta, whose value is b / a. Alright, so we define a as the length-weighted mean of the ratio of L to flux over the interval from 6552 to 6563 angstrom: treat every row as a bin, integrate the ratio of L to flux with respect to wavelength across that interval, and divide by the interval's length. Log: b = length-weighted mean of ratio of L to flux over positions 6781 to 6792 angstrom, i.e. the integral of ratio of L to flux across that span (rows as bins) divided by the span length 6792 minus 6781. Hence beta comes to 1.02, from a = 1.12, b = 1.14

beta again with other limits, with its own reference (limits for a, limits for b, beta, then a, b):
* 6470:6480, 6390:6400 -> 0.84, 1.19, 1.00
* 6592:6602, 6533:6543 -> 1.05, 1.04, 1.09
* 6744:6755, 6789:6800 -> 0.97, 1.16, 1.13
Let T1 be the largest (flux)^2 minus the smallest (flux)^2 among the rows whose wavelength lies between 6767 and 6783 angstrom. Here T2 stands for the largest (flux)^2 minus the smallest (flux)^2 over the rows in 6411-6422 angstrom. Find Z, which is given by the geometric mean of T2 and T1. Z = 196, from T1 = 221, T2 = 174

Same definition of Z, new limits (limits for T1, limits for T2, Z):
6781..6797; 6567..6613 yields 165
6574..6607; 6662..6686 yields 243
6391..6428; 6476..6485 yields 158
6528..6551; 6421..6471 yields 250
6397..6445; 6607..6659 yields 184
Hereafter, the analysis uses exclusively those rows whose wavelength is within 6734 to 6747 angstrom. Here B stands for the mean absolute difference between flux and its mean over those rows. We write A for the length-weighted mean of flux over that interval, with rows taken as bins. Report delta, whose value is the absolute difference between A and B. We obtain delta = 12.1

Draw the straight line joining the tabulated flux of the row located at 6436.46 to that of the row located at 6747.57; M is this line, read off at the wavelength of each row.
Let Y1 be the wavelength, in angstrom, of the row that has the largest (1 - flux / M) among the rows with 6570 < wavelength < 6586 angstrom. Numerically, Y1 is 6583.35 angstrom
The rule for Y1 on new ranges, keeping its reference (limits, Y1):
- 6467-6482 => 6472.13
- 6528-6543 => 6539.54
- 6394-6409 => 6399.52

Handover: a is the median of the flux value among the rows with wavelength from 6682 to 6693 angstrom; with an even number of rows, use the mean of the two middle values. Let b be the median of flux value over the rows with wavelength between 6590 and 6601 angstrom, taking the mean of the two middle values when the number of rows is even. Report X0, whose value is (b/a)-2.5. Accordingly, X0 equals -1.6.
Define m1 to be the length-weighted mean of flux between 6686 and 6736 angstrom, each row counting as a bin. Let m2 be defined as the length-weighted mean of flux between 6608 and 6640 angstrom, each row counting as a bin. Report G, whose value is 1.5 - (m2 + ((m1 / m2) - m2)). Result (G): 0.46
